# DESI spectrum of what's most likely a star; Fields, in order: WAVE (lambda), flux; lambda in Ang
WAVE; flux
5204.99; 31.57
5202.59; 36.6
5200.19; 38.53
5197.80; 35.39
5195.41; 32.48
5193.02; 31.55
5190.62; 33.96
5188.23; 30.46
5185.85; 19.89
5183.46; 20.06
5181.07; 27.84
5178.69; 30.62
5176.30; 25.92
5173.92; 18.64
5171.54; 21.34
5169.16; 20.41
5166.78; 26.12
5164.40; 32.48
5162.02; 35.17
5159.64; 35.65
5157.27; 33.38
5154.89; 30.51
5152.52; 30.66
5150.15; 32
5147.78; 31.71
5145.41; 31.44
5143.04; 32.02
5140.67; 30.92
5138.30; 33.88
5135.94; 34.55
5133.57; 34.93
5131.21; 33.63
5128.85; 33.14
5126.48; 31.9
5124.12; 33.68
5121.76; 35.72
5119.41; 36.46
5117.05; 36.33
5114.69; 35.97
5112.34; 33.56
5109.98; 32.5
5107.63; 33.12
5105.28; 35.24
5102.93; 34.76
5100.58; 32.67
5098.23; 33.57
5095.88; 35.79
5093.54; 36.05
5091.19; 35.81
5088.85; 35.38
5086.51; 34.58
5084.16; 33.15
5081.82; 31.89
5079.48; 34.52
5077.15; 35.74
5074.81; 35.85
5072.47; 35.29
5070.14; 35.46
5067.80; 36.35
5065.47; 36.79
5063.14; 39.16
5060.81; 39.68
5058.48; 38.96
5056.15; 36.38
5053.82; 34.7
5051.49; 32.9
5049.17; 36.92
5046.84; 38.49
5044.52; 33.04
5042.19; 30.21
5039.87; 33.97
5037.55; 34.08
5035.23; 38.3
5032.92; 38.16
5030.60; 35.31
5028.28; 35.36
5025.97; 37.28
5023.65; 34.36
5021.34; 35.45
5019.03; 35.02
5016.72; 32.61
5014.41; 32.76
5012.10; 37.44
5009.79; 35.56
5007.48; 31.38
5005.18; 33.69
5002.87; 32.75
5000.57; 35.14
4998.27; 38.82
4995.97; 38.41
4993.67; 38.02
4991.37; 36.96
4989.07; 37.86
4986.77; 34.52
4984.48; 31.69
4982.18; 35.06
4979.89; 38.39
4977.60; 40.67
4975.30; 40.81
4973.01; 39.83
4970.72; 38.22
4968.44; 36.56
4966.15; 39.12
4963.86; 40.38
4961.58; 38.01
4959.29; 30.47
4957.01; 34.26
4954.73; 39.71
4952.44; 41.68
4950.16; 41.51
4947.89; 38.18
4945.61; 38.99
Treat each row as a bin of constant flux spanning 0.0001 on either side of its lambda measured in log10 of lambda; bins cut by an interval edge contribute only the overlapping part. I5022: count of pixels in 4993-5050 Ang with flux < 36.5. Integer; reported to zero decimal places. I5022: 16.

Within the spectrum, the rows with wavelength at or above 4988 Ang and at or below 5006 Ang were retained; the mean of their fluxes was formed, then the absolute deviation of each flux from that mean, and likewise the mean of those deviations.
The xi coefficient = 1.9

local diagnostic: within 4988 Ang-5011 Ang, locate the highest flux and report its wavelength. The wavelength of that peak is 4998.27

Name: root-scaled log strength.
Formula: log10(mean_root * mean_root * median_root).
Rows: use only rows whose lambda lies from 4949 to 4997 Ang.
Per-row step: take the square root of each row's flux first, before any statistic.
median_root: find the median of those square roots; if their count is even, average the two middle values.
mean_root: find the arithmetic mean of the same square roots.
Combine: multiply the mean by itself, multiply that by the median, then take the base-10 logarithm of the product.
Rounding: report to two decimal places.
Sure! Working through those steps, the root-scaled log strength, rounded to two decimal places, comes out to 2.37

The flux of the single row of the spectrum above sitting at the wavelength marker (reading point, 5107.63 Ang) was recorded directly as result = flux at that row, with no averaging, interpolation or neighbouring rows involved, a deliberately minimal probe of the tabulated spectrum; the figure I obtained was 33.12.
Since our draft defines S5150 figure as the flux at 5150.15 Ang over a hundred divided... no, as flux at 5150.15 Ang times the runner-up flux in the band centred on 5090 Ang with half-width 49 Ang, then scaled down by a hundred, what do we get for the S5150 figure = 12.5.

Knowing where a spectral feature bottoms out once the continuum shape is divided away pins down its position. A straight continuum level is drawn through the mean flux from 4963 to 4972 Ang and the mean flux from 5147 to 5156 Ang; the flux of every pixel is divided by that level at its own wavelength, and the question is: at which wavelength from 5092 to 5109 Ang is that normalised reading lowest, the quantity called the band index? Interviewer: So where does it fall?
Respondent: 5100.58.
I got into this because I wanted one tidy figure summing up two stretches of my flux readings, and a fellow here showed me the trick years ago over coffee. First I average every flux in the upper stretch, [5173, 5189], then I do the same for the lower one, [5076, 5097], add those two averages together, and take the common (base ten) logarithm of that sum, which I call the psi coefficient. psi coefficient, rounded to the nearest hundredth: 1.77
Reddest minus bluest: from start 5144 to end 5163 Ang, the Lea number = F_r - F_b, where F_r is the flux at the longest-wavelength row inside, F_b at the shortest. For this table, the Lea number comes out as 3.7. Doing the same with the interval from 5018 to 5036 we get 3.3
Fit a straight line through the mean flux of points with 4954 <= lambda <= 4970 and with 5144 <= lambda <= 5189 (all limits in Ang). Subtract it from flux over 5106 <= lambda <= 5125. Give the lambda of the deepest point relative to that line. 5109.98 Ang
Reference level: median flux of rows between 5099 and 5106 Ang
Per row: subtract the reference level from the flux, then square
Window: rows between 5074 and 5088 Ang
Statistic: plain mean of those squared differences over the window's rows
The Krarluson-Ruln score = 2.2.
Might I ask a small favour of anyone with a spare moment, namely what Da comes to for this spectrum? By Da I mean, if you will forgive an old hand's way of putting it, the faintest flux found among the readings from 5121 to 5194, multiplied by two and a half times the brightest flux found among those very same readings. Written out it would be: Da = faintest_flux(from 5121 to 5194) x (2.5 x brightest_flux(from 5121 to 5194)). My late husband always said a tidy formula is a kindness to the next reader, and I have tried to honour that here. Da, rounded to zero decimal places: 1665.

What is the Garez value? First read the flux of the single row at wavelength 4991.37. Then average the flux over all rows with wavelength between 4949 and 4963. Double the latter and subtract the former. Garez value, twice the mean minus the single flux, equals 38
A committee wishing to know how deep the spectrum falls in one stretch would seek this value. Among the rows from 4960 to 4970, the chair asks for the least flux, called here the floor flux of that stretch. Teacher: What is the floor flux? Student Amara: 36.56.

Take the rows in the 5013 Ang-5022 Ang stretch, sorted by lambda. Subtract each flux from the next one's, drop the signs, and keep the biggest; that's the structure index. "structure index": 2.4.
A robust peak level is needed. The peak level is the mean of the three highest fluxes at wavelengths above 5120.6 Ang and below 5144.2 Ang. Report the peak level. 35.1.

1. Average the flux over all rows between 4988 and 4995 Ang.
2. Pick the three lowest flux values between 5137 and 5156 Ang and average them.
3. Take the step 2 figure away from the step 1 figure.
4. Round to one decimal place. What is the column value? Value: 6.9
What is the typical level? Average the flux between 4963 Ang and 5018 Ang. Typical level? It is 36.5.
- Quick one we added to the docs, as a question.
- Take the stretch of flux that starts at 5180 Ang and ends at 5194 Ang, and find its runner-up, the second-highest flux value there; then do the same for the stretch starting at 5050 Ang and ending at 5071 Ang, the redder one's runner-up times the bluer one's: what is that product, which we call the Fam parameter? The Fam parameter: 1235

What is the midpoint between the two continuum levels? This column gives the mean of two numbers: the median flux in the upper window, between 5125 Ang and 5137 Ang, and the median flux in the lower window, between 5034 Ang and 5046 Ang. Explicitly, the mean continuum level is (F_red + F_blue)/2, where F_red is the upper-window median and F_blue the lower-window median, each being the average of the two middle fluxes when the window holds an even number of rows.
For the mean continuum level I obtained 33.8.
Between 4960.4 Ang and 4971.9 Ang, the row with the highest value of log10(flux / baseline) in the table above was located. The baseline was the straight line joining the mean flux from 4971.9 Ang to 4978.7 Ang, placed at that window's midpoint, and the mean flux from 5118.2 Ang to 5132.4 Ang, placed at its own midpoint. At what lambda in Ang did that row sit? 4963.86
